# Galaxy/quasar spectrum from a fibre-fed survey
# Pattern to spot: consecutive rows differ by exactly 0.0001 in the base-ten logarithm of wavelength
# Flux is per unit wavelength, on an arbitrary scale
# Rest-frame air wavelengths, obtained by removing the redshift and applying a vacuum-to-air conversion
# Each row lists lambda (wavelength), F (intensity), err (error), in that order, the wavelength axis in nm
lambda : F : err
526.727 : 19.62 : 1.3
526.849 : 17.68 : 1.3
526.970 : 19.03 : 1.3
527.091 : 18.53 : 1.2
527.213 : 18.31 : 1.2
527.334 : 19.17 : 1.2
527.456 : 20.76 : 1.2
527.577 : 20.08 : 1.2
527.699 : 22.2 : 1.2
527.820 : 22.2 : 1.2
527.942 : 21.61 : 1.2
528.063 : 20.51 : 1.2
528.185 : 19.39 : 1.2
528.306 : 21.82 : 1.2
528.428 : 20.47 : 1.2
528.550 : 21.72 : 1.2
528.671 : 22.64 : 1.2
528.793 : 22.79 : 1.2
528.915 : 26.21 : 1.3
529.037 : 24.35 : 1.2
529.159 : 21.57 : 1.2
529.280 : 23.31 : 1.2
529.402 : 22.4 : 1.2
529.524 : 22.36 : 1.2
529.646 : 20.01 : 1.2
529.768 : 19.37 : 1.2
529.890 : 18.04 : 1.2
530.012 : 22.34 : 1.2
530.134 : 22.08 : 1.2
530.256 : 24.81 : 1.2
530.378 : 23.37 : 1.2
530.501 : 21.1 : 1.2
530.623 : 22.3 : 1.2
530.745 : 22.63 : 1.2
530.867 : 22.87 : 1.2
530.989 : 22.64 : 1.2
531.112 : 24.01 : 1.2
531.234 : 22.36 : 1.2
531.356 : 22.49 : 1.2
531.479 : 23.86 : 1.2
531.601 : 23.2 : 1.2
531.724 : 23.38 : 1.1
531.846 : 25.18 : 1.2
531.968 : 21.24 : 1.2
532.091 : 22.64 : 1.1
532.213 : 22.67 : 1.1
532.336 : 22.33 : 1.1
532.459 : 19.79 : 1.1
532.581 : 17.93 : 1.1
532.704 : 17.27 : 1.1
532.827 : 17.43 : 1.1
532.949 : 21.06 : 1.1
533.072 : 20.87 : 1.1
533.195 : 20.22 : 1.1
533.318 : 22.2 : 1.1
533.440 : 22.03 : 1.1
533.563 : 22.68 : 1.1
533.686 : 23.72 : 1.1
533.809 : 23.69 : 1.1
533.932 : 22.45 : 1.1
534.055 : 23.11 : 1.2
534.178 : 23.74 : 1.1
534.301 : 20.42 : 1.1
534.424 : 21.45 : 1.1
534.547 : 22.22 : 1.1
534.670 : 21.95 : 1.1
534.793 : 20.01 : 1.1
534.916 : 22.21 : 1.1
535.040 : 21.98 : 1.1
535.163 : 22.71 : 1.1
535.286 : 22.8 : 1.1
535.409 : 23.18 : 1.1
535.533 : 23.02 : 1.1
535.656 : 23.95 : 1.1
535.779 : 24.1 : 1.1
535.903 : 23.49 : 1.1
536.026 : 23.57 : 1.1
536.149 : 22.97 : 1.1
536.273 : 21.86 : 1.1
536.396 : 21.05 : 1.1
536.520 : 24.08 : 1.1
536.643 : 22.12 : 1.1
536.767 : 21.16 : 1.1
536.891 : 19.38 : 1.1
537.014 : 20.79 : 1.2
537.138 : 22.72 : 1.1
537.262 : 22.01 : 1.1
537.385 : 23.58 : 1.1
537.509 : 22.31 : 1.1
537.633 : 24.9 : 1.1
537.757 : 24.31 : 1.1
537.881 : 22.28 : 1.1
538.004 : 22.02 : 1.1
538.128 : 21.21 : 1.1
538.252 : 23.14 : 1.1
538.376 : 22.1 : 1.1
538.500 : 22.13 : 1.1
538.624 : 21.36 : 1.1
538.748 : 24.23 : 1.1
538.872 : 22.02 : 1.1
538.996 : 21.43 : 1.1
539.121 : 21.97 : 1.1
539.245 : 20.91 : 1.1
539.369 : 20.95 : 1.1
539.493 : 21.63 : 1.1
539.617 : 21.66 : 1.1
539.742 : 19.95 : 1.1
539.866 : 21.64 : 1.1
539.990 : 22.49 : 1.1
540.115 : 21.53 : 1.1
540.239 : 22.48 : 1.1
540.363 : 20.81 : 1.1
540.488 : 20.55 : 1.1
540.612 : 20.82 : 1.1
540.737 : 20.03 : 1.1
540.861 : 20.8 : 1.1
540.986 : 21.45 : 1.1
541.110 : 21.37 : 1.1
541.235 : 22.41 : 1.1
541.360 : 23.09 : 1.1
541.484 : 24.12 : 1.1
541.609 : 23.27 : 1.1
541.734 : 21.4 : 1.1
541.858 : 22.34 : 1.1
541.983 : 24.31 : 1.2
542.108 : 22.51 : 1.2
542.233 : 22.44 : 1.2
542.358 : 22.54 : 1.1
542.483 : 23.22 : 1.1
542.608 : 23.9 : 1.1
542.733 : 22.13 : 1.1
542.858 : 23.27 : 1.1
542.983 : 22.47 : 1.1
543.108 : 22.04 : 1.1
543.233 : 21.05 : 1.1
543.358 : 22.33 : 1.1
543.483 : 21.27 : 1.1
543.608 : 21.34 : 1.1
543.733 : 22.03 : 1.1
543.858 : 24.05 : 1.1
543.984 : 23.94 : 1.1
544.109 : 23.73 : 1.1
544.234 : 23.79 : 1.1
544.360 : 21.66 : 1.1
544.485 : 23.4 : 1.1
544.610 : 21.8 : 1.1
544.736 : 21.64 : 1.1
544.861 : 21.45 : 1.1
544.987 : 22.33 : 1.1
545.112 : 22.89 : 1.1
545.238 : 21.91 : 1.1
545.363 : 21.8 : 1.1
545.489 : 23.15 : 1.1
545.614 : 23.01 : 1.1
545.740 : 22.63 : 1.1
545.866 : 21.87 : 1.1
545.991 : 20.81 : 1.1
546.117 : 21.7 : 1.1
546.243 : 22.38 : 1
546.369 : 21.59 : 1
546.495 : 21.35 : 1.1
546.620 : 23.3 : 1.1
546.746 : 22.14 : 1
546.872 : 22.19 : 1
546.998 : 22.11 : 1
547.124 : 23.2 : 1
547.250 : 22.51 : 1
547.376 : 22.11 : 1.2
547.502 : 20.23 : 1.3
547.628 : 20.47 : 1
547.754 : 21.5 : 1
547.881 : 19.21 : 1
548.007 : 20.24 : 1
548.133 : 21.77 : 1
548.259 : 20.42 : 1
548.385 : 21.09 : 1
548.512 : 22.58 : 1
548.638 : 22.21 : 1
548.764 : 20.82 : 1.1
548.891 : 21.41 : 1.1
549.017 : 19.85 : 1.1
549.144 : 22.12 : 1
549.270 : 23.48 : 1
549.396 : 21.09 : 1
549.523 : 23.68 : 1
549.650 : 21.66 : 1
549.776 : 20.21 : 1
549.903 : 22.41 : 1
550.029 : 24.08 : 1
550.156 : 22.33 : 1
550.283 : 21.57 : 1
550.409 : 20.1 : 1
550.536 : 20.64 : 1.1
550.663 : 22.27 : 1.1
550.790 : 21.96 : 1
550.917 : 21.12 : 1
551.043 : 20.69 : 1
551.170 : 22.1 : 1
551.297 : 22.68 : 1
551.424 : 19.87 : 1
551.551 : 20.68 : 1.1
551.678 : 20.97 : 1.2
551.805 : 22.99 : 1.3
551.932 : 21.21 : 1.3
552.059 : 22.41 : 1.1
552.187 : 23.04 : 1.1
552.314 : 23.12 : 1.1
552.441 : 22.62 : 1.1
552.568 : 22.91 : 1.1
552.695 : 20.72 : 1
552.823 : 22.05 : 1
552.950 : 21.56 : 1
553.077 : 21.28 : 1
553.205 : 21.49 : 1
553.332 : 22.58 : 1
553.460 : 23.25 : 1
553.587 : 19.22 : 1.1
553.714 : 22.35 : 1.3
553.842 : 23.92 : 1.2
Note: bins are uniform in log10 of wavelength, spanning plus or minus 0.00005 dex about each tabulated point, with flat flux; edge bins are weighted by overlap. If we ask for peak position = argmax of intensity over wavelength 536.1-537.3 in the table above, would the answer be 536.520 nm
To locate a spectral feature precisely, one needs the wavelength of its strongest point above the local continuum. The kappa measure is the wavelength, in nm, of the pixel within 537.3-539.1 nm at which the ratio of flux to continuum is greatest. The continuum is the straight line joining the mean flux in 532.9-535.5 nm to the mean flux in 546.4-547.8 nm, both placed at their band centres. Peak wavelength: 537.633 nm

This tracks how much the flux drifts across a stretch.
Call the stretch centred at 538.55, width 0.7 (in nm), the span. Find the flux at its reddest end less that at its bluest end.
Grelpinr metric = -1.1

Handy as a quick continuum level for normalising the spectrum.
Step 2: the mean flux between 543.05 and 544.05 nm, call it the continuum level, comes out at 22.3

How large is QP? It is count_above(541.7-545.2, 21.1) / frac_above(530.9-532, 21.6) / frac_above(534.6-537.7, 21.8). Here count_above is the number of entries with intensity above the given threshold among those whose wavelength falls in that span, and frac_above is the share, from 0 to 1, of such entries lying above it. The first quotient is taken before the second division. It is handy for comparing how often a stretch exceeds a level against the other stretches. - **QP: 38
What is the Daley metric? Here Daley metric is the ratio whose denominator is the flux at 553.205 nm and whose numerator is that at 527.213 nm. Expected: 0.85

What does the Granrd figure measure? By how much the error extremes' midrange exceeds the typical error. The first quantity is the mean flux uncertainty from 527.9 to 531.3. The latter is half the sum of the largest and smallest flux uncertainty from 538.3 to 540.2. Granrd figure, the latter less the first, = -0.10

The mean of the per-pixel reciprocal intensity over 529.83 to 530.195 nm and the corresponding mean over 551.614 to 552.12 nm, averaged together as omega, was 0.0471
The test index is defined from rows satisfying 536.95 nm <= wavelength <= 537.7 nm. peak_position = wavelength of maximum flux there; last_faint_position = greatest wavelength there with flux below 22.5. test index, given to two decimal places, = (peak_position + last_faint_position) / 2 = 537.57 nm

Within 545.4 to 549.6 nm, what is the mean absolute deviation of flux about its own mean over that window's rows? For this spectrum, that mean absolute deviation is 0.89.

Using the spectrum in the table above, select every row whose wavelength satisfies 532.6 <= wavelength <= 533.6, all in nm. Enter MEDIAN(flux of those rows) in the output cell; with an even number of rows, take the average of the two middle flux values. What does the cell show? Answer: 21.0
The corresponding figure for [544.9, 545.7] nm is 22.6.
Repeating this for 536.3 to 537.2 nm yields 21.2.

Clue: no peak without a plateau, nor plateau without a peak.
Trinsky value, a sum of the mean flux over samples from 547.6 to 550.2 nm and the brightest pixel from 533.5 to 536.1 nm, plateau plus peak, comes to 45.7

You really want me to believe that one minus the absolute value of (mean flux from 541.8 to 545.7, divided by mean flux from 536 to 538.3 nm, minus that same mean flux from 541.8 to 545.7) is -20.6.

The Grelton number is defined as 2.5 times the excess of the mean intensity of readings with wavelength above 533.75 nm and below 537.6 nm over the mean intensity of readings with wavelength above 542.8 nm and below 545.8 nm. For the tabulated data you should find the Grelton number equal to 0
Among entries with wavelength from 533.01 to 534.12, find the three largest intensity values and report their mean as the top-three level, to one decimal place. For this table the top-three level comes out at 23.5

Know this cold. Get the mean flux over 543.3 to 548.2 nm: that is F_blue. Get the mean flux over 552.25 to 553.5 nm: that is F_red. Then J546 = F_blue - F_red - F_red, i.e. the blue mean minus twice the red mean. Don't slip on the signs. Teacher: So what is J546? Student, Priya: -22.2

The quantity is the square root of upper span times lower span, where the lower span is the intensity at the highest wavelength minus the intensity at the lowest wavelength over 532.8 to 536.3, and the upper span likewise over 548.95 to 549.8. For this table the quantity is 1.3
